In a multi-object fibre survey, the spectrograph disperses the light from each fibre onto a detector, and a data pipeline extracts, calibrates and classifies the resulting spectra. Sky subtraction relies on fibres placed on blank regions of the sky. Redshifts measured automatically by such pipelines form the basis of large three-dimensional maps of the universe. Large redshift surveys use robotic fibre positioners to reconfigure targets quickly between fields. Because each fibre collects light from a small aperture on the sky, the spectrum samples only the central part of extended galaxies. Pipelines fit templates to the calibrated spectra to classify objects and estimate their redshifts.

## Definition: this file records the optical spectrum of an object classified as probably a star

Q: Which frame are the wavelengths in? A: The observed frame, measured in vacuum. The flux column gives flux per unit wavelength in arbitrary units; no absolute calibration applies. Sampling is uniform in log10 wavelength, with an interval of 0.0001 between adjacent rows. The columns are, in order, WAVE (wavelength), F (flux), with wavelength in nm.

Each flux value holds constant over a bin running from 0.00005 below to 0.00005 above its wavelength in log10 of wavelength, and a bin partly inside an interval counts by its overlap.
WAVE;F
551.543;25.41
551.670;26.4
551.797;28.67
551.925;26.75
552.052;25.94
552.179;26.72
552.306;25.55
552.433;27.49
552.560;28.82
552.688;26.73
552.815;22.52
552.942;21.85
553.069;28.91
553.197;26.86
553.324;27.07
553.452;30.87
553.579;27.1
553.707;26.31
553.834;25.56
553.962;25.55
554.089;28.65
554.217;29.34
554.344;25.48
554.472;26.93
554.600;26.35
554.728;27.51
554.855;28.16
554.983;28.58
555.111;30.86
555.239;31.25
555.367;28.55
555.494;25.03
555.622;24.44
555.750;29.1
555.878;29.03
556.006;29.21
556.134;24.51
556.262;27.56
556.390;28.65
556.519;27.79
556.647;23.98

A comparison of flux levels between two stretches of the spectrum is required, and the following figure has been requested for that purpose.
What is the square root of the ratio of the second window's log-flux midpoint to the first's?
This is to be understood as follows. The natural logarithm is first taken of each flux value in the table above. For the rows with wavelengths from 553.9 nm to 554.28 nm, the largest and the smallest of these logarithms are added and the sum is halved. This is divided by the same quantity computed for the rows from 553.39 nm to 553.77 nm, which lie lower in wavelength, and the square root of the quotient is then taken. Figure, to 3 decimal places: 0.994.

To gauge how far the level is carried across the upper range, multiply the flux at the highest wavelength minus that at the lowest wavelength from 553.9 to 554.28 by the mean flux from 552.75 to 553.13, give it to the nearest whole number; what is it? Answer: 93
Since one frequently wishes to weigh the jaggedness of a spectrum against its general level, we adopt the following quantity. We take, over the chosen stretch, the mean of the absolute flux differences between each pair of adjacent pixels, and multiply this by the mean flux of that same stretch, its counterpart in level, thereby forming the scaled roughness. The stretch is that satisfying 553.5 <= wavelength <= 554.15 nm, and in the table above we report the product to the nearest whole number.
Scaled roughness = 31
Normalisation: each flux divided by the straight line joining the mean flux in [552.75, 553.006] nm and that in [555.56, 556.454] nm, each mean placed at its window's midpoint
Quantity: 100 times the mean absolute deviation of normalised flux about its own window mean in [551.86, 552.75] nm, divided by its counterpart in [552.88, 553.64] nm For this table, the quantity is 43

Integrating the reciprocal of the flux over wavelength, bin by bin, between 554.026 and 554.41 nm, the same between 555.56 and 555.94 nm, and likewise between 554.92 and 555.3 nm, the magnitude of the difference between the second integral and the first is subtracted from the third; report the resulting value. 0.0125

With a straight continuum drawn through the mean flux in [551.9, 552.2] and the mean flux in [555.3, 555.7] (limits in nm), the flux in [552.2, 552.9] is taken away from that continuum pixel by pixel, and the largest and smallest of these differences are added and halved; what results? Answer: 0.71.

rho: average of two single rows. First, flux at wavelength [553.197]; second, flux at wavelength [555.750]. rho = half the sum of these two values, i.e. 28.0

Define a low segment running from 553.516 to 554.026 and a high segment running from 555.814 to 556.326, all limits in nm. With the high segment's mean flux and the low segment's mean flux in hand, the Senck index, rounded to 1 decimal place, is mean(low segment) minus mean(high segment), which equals -1.4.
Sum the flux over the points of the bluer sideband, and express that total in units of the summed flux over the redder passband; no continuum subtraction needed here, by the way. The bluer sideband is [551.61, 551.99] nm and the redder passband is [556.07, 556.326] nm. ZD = 1.6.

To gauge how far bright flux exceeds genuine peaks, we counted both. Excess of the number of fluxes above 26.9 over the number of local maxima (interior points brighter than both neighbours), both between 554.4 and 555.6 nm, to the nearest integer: 6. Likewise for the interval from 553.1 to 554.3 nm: 4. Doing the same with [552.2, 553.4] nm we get 2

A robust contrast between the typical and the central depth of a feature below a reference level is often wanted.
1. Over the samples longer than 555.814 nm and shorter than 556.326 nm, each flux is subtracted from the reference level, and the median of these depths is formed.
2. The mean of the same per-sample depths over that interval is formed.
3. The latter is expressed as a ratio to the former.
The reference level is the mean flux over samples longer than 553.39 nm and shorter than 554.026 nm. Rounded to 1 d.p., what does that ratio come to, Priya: 0.4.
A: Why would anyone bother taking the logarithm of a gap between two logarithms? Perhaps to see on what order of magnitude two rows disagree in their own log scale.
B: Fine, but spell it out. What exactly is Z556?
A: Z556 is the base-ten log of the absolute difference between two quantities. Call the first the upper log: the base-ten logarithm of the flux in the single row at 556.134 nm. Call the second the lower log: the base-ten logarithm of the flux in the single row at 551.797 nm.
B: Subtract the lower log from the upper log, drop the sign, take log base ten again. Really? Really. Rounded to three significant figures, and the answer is -1.17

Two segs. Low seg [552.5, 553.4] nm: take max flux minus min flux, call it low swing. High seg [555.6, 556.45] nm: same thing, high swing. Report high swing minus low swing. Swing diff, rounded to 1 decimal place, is -2.3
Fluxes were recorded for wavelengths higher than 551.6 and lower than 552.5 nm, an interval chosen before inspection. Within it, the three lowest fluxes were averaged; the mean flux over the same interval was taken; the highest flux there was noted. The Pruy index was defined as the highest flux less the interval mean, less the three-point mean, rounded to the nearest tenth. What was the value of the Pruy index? -24.1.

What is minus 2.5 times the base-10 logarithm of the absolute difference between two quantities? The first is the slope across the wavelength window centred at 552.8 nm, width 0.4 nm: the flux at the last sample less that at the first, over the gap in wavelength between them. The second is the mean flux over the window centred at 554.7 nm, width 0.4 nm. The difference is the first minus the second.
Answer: -4.17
